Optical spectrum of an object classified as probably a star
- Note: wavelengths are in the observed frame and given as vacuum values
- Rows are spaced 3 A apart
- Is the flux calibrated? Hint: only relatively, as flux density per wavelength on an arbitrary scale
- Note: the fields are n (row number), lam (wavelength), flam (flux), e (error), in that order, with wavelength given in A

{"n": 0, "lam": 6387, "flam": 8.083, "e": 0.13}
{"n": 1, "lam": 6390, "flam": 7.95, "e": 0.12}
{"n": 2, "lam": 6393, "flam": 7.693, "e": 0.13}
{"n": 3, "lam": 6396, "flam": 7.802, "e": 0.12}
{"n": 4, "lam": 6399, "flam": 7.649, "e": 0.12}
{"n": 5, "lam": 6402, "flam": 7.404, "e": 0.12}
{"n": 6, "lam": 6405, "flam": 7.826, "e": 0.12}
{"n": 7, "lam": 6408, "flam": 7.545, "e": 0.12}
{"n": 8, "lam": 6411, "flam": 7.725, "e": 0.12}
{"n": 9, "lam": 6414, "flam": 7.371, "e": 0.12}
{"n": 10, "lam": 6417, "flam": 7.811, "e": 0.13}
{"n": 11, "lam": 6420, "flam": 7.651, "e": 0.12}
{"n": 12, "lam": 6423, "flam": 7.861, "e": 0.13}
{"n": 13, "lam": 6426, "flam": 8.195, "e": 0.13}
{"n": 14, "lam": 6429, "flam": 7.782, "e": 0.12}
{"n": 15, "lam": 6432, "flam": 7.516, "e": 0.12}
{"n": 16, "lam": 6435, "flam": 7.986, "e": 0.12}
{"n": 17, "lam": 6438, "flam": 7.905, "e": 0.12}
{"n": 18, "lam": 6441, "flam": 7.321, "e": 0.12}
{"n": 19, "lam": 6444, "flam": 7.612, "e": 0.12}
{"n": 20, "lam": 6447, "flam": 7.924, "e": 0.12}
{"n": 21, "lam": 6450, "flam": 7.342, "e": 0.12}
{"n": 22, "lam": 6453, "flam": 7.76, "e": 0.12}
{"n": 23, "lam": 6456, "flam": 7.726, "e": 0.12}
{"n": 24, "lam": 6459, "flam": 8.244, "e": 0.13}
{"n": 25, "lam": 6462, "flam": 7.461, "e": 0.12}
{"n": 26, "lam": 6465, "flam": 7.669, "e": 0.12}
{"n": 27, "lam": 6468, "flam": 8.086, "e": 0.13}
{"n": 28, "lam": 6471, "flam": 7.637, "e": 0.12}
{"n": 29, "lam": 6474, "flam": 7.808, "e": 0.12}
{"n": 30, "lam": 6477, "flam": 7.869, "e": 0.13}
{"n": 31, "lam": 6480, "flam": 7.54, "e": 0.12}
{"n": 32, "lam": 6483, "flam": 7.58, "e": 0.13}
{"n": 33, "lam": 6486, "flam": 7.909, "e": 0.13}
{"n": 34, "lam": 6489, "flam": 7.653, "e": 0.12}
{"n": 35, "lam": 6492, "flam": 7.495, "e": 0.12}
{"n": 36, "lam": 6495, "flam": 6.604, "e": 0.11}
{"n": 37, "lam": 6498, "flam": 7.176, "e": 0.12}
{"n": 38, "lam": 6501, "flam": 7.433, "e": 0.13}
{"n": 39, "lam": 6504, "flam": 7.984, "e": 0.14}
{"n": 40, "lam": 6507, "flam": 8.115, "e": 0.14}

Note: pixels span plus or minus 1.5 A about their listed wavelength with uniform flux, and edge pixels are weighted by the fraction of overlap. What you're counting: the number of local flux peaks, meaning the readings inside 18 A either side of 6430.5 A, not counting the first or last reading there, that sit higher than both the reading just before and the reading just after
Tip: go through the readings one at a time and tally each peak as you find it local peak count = 3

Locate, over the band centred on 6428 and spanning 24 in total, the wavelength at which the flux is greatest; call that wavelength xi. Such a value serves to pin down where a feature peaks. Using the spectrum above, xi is 6426 A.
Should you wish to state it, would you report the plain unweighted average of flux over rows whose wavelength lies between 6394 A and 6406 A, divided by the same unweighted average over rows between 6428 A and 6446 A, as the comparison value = 1.00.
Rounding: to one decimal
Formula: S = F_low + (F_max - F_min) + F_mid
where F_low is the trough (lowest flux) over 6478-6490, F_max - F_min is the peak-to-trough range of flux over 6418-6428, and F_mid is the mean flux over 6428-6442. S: 15.8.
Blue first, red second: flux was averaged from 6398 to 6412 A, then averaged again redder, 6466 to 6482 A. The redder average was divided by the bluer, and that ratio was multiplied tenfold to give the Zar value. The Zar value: 10.2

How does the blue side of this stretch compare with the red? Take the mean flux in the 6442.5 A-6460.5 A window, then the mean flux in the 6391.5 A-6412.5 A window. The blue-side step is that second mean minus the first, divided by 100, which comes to -0.0010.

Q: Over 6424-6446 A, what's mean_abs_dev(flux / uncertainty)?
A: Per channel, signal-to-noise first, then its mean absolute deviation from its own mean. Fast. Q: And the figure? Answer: 1.6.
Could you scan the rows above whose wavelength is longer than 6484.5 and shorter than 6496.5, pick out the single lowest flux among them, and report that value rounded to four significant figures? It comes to 6.604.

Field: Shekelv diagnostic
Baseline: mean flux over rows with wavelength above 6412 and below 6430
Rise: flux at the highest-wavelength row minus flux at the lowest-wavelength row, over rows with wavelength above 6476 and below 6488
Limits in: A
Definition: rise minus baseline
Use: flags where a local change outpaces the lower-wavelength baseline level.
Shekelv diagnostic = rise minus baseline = -7.74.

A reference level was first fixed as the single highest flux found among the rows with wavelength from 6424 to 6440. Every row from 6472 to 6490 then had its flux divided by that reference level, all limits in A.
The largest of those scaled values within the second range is 0.97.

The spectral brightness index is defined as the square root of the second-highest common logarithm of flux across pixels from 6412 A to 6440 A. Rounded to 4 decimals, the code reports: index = 0.9499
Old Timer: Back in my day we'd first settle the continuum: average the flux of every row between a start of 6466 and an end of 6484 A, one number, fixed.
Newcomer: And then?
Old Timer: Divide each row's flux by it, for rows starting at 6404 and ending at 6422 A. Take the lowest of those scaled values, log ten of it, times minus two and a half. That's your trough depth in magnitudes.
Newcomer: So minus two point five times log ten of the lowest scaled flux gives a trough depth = 0.055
